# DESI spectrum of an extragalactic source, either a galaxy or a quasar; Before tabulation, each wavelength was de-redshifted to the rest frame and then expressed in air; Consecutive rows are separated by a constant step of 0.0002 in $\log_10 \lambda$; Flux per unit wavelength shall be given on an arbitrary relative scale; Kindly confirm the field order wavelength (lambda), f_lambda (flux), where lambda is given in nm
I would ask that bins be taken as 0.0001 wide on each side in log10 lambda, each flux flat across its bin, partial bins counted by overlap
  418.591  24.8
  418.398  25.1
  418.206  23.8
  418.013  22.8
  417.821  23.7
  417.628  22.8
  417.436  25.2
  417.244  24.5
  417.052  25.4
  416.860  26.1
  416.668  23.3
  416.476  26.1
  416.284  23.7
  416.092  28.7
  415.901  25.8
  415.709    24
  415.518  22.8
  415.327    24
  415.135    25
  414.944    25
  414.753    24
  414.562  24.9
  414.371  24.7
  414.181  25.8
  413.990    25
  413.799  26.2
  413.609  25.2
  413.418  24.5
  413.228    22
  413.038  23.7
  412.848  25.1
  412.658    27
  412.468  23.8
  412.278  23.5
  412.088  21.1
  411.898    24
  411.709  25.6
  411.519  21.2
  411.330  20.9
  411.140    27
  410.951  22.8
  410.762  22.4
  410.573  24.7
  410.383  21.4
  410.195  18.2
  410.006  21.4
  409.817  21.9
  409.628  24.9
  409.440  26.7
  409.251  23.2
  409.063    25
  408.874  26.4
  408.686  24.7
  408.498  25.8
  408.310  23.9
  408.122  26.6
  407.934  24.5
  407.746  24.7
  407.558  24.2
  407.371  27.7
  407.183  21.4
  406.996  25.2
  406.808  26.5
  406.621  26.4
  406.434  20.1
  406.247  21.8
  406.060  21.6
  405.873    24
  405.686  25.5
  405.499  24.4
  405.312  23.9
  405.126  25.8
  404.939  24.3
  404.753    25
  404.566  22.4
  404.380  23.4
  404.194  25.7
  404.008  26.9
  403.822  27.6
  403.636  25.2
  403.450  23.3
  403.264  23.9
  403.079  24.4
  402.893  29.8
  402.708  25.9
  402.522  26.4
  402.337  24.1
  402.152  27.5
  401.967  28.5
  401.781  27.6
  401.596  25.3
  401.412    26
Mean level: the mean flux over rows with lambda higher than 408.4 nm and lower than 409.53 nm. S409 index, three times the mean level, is 76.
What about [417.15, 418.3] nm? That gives 71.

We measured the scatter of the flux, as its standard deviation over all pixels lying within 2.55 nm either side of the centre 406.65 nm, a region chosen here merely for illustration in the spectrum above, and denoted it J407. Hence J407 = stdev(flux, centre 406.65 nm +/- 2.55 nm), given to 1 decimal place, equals 1.8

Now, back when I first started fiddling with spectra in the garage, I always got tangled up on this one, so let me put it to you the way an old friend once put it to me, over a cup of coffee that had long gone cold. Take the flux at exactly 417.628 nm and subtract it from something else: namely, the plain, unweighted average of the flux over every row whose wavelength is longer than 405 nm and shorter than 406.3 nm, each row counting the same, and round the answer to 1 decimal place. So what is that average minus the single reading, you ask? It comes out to 1.1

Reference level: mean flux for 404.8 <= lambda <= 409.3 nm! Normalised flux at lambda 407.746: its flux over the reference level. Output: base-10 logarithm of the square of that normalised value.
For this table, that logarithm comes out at 0.01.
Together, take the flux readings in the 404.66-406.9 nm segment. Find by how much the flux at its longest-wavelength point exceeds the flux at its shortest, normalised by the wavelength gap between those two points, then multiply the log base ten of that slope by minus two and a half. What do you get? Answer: 0.3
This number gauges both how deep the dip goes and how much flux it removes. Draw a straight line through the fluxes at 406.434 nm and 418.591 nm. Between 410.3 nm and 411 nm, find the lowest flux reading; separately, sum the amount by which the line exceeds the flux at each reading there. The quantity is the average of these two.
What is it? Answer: 8.5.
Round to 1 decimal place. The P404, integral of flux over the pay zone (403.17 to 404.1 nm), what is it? 23.6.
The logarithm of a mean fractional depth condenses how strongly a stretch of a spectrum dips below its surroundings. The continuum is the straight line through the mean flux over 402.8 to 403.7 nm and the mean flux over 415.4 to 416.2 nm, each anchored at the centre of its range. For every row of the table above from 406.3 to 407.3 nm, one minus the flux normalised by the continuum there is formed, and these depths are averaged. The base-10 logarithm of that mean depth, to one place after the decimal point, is -1.3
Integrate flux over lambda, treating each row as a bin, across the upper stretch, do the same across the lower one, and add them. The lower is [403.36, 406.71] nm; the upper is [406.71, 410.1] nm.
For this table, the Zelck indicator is 165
